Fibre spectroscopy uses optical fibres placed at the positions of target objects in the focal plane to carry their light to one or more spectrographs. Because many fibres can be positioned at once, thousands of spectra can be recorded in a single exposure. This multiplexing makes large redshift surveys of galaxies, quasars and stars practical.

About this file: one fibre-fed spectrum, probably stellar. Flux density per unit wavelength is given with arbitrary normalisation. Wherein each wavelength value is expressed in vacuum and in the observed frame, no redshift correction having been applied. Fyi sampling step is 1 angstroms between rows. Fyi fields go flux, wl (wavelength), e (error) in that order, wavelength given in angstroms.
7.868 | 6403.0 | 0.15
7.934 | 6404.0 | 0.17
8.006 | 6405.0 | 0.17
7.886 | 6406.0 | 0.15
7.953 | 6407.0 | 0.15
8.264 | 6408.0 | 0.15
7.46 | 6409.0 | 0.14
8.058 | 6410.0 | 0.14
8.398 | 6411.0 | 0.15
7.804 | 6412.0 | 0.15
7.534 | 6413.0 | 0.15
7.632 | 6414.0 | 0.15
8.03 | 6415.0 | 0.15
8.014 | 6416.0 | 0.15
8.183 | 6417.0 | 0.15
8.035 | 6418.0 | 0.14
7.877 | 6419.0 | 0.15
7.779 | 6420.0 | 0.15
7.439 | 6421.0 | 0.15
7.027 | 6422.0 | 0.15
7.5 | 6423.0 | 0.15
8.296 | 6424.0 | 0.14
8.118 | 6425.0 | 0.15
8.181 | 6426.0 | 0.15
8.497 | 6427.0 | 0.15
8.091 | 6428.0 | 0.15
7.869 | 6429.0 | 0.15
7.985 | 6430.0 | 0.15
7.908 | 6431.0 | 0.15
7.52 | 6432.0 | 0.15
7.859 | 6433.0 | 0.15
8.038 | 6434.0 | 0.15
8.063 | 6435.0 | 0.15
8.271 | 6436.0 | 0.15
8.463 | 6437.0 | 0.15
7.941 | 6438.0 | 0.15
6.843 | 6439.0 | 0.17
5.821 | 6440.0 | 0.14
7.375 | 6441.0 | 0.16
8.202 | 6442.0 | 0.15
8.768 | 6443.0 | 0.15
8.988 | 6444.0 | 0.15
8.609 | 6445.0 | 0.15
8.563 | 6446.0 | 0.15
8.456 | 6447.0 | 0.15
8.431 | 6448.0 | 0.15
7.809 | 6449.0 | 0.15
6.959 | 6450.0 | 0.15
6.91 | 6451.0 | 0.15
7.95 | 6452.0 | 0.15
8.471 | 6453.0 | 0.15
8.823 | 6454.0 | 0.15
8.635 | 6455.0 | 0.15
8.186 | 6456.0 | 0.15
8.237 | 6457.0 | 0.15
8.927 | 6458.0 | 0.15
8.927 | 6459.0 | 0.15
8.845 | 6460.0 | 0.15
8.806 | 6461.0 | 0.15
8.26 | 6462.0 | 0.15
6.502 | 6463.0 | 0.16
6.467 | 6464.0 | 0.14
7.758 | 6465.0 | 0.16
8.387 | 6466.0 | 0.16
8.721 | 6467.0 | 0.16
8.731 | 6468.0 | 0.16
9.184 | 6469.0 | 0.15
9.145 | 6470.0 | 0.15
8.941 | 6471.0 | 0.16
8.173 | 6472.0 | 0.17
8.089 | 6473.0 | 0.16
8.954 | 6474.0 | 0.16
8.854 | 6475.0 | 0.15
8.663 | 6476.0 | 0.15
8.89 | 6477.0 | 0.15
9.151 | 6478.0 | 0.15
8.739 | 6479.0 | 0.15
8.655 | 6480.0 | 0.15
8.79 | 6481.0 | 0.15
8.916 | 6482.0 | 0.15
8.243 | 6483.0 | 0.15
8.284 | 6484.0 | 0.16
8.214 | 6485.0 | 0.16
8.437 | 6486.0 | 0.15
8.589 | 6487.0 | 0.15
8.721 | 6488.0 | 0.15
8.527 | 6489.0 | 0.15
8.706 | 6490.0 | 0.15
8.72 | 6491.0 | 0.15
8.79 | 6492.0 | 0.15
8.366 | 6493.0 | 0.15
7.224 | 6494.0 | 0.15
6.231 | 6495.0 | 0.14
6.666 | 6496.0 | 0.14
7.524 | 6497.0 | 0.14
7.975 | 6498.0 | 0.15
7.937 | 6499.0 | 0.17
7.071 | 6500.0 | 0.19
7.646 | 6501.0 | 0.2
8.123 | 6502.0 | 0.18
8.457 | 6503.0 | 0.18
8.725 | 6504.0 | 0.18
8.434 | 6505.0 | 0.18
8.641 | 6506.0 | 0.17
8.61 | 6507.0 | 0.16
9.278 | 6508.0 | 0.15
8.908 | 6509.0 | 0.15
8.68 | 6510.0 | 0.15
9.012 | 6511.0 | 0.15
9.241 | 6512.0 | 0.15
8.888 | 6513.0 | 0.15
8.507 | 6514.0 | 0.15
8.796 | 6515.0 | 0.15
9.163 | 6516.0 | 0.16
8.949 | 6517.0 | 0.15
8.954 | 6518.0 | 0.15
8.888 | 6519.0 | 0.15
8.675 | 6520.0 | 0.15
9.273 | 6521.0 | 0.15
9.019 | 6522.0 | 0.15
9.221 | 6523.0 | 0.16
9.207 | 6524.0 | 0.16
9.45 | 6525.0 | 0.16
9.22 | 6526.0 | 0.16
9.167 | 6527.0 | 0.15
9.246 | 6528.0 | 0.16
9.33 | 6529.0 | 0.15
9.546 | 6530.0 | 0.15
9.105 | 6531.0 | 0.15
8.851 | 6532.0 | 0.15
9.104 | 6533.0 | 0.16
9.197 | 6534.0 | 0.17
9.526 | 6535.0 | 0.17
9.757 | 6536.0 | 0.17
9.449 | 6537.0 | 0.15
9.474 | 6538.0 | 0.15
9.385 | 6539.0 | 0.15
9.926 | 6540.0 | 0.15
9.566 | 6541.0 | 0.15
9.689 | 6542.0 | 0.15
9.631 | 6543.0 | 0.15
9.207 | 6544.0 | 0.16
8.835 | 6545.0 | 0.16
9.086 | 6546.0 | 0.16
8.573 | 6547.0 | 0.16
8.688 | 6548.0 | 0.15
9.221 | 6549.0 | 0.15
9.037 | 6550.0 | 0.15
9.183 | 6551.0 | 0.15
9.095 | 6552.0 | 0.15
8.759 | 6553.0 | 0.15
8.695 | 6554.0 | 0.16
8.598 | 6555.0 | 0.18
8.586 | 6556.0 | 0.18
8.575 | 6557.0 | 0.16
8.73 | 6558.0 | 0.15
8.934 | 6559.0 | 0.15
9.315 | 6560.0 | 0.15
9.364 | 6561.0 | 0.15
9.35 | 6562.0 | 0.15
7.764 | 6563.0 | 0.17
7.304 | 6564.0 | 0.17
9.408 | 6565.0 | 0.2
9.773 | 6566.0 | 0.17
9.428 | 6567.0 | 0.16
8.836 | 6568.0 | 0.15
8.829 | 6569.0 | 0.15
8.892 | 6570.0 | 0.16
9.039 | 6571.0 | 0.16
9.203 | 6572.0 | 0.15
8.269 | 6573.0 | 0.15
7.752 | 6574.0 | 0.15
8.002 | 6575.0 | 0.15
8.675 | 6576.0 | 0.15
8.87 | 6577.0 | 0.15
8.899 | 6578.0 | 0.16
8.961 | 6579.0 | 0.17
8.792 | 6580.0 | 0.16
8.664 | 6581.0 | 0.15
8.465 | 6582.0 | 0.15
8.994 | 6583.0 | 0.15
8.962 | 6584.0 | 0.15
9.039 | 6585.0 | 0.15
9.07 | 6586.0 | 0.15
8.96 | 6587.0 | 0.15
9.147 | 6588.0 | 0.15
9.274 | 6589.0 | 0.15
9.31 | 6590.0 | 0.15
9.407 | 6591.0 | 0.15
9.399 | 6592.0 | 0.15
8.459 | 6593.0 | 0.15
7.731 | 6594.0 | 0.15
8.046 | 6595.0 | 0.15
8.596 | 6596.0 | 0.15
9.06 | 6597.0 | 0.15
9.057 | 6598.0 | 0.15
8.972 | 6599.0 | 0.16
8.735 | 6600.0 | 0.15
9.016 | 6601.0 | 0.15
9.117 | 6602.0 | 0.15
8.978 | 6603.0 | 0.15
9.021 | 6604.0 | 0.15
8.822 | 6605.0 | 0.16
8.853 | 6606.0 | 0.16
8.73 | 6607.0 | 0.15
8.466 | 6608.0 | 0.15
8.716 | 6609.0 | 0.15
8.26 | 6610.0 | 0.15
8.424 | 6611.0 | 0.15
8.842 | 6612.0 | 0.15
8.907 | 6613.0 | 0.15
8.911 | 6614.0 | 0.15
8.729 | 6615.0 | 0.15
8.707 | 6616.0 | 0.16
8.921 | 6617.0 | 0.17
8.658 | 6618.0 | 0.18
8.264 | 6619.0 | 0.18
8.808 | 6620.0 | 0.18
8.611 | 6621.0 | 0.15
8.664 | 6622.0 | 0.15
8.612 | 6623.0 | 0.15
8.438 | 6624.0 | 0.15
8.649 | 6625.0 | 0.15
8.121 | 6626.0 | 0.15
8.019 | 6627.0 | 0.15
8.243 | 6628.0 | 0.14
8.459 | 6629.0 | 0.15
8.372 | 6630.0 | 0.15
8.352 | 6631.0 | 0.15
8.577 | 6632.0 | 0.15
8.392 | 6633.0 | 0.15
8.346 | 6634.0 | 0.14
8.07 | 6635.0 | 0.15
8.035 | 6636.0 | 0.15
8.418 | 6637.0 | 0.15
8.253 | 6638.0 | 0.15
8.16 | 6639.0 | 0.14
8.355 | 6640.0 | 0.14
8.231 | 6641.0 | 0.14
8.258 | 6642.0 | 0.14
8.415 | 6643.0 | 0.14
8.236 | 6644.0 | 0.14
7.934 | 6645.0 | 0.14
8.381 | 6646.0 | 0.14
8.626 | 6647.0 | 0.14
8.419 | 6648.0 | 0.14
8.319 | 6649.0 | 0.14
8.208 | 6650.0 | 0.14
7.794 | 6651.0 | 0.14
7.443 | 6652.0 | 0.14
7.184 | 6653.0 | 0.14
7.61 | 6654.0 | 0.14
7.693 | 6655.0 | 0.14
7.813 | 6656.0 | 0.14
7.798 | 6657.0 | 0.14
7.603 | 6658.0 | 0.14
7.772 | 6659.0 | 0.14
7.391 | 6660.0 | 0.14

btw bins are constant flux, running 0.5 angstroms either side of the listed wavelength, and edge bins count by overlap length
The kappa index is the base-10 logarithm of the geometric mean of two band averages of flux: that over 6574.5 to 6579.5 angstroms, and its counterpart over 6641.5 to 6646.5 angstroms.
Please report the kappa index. 0.927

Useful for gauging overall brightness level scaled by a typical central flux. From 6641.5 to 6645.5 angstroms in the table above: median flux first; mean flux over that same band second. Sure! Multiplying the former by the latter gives 68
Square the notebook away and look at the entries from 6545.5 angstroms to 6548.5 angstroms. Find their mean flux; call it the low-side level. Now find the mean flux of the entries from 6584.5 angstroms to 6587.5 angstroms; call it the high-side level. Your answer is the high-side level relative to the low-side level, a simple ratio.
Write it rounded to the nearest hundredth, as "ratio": 1.03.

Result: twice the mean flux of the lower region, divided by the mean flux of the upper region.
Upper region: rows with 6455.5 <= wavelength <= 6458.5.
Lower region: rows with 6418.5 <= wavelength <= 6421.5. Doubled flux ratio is 1.82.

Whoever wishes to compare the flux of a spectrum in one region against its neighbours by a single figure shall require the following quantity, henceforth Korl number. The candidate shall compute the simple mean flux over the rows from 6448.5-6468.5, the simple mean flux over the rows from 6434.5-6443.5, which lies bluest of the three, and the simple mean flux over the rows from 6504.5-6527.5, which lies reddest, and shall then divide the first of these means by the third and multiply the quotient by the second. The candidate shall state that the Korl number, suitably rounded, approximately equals 7.0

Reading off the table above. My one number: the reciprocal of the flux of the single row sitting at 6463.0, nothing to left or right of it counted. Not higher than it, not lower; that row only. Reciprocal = 0.154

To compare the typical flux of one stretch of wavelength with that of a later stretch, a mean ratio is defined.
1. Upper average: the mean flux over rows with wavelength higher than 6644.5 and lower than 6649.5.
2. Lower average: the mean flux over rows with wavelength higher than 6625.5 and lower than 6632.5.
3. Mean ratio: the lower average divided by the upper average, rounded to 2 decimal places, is 1.00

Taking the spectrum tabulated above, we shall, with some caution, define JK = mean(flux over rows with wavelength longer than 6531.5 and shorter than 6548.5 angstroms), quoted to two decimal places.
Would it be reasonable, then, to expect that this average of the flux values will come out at 9.29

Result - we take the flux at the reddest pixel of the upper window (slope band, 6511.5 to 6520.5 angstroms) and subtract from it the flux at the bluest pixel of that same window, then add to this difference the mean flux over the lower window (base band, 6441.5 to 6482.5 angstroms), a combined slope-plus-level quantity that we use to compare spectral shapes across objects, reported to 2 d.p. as 7.86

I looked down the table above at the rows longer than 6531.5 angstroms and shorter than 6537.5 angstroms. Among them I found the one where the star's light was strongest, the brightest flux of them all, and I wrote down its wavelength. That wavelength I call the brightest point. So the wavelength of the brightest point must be 6536.0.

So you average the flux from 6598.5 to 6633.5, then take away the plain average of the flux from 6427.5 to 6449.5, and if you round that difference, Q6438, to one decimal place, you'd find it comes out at 0.6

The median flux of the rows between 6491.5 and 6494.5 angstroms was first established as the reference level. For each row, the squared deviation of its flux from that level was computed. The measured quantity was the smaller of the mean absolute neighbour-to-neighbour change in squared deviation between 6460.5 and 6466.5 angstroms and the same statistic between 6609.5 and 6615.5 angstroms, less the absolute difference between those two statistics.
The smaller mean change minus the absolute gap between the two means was -1.3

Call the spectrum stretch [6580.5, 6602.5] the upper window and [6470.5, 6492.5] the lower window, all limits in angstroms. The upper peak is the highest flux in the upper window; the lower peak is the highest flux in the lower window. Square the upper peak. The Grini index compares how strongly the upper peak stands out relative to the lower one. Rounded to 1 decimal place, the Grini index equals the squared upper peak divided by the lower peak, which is 9.7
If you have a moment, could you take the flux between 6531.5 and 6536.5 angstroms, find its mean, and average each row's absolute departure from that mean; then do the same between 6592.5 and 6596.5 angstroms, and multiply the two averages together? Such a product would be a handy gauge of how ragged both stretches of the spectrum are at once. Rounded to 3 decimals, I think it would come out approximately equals 0.091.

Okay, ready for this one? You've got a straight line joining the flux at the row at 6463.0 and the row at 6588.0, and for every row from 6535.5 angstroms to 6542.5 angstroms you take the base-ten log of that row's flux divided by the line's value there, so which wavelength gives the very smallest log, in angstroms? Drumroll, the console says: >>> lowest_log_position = 6539.0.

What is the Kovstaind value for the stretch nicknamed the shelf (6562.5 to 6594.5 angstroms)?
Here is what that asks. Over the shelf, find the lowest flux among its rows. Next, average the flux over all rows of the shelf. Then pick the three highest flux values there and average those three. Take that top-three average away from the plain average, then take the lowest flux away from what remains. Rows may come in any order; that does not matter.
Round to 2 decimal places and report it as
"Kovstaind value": -8.04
